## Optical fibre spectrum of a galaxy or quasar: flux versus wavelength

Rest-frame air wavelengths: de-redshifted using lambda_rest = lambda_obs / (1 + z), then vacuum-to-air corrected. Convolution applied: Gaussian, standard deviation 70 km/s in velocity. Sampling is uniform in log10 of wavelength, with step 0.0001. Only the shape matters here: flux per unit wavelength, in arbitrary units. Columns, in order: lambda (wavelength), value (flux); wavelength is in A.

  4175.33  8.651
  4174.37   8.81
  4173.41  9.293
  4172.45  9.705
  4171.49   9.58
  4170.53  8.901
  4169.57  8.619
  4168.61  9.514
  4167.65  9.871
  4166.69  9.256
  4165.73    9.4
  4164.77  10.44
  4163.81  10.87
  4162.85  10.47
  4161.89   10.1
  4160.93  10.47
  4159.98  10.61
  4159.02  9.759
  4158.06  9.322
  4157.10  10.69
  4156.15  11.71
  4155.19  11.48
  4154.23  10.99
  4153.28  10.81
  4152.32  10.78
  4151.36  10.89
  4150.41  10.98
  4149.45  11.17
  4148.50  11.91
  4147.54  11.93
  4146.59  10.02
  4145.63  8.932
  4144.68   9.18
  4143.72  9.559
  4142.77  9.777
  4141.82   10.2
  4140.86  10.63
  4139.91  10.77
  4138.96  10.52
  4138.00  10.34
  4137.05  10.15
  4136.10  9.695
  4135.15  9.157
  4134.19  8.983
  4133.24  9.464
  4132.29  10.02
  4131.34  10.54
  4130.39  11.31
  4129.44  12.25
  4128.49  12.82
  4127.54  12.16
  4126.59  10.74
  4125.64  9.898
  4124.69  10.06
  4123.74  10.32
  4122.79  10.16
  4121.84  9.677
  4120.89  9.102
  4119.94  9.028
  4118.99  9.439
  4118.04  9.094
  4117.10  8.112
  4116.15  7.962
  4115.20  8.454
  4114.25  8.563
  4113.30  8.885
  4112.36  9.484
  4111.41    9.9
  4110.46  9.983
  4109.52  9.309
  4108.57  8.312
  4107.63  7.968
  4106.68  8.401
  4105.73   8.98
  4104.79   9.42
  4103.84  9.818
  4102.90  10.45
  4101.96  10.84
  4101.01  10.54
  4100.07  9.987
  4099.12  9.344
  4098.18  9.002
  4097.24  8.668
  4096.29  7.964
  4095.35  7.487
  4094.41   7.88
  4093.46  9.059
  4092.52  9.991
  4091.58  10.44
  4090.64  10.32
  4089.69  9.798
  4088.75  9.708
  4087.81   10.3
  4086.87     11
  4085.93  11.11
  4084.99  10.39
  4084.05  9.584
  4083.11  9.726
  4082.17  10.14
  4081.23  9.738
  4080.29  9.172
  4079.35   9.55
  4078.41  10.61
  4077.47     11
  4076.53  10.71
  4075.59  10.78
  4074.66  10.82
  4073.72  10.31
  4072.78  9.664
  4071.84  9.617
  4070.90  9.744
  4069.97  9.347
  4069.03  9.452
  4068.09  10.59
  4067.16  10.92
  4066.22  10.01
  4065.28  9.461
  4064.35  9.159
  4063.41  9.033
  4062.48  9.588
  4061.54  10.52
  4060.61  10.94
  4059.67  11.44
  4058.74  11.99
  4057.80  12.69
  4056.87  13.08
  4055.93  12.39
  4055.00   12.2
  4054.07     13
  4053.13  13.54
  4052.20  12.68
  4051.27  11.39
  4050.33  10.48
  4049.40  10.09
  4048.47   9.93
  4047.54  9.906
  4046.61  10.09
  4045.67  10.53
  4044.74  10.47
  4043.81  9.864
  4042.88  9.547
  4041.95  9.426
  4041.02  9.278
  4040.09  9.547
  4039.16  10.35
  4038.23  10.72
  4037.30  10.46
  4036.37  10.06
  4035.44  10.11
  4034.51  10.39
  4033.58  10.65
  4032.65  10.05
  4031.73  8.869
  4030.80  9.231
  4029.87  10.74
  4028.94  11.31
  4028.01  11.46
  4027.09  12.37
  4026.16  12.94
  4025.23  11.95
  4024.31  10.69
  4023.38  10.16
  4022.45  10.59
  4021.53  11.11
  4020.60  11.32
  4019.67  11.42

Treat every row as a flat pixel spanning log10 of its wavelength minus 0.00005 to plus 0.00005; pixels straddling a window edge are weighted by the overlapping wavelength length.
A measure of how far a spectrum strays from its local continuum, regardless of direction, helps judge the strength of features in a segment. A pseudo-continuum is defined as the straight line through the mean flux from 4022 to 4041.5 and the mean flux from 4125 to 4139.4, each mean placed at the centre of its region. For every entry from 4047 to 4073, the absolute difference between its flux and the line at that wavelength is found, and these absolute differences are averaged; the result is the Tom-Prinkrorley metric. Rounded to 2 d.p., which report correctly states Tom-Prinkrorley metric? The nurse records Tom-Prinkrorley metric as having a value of 1.14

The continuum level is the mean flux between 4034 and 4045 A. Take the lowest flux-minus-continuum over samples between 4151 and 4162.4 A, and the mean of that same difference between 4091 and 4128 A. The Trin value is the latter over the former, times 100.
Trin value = 95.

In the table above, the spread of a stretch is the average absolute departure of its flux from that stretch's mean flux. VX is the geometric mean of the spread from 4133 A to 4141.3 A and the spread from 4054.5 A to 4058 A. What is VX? 0.411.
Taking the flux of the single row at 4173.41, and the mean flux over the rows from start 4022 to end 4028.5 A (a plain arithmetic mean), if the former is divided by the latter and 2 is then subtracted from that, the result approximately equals -1.19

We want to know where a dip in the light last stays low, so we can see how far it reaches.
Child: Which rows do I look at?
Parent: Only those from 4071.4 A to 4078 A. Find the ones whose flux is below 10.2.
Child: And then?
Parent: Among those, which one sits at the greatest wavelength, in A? 4072.78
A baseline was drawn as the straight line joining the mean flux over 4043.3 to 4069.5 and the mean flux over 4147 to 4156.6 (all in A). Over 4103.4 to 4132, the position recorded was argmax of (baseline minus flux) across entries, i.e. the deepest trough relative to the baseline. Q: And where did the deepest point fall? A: 4116.15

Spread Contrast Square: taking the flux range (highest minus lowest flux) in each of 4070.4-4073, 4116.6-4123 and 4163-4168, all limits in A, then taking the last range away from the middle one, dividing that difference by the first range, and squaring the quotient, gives 11.7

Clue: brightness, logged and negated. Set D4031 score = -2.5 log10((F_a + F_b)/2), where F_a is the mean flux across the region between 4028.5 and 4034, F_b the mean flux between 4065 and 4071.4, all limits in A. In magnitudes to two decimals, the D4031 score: -2.50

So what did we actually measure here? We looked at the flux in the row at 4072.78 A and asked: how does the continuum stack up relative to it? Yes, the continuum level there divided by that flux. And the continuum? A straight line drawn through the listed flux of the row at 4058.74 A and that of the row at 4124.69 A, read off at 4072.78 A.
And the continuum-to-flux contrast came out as 1.20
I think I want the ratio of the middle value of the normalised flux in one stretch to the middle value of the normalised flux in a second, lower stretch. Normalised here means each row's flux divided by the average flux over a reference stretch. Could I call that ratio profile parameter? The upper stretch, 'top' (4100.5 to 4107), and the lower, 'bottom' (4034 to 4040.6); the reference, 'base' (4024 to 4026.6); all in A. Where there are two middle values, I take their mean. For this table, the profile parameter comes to 0.95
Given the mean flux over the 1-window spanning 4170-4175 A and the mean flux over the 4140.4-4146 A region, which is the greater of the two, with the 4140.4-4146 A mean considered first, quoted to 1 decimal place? 9.7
